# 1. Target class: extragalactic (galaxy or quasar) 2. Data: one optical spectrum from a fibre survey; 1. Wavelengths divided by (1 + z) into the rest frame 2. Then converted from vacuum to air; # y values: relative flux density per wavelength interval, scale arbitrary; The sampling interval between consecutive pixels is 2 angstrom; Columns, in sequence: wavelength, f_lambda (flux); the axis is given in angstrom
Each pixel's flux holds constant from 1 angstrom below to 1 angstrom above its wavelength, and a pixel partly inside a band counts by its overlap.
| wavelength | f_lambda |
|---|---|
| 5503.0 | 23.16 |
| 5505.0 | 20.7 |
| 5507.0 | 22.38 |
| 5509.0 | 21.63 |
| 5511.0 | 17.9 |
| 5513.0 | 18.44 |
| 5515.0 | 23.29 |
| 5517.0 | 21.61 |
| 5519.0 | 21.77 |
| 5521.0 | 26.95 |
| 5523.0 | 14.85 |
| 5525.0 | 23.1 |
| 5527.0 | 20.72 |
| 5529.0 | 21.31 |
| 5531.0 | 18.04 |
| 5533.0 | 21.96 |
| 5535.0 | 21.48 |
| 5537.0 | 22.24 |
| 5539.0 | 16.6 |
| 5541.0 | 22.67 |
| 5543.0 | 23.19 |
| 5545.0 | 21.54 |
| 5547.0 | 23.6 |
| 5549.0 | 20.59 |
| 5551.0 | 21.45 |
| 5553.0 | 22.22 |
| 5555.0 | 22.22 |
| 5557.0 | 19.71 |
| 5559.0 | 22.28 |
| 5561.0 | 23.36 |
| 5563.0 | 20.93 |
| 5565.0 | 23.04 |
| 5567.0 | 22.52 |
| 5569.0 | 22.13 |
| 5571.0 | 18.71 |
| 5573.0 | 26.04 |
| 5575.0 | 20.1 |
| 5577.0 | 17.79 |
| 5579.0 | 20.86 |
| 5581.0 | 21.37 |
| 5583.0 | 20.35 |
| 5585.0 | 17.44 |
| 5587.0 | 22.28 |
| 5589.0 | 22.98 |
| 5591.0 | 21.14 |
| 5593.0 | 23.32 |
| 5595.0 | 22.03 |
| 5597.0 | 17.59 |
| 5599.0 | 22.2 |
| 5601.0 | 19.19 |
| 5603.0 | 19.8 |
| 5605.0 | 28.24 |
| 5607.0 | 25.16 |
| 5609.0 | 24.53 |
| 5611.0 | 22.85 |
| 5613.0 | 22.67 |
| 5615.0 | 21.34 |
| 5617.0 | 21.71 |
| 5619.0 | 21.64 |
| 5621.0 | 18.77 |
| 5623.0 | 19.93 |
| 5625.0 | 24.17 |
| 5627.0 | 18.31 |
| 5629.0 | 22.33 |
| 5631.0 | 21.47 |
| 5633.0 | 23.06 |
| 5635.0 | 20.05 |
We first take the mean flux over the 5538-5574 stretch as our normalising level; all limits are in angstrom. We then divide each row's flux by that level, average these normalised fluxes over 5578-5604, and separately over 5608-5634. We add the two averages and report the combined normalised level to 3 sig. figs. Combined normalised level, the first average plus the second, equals 1.95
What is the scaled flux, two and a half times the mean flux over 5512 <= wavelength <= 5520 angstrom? 53.2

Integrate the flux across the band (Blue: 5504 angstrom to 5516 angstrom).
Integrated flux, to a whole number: 249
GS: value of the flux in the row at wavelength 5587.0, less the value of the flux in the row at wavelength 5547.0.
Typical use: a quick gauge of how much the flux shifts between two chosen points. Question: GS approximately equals -1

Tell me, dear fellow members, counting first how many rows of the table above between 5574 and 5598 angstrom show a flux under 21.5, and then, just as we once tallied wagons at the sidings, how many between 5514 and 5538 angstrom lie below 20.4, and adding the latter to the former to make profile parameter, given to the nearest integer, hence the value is 10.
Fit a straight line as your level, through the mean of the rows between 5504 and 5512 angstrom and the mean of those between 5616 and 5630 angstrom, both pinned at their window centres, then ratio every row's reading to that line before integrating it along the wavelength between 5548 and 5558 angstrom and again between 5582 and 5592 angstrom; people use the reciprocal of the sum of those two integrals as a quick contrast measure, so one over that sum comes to 0.0495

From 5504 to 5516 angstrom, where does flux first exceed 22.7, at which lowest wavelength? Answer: 5515.0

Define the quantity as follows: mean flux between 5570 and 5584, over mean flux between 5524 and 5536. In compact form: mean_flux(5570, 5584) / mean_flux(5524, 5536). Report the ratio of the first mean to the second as 0.98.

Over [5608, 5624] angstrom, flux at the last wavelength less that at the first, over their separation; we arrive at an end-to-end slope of -0.33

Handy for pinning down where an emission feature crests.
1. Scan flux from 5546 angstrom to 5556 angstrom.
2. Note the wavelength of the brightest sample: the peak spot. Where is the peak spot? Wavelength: 5547.0 angstrom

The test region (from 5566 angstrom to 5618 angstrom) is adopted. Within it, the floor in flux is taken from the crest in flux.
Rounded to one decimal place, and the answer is 10.8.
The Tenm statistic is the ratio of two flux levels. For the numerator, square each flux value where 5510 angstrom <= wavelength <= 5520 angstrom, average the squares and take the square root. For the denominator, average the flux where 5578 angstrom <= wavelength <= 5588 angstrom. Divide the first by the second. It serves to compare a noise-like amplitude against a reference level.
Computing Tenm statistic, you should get 1.01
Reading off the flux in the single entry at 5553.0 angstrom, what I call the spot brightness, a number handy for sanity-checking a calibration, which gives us 22.22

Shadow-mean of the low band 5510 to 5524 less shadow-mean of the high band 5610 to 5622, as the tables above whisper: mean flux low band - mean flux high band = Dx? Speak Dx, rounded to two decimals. -0.81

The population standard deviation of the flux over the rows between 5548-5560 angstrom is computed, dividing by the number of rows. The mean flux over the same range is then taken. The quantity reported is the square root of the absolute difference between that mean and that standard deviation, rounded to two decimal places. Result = 4.52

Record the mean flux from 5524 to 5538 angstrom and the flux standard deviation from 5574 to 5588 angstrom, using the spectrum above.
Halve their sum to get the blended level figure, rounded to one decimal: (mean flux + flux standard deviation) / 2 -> 11.5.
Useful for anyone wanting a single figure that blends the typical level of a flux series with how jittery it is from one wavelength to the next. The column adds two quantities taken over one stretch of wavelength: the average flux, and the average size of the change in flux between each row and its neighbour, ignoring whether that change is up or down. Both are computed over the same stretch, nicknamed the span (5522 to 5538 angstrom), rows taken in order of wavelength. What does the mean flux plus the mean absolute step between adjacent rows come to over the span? 23.3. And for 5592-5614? 25.3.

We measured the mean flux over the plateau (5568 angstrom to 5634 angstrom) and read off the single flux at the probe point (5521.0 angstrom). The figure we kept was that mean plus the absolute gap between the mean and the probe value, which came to 27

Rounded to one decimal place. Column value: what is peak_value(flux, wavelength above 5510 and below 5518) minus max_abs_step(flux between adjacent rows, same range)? 18.4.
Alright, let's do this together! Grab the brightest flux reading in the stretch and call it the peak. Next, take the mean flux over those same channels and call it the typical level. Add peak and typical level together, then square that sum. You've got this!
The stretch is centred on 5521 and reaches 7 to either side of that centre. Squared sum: 2372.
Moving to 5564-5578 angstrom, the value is 2258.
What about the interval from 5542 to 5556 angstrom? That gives 2090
